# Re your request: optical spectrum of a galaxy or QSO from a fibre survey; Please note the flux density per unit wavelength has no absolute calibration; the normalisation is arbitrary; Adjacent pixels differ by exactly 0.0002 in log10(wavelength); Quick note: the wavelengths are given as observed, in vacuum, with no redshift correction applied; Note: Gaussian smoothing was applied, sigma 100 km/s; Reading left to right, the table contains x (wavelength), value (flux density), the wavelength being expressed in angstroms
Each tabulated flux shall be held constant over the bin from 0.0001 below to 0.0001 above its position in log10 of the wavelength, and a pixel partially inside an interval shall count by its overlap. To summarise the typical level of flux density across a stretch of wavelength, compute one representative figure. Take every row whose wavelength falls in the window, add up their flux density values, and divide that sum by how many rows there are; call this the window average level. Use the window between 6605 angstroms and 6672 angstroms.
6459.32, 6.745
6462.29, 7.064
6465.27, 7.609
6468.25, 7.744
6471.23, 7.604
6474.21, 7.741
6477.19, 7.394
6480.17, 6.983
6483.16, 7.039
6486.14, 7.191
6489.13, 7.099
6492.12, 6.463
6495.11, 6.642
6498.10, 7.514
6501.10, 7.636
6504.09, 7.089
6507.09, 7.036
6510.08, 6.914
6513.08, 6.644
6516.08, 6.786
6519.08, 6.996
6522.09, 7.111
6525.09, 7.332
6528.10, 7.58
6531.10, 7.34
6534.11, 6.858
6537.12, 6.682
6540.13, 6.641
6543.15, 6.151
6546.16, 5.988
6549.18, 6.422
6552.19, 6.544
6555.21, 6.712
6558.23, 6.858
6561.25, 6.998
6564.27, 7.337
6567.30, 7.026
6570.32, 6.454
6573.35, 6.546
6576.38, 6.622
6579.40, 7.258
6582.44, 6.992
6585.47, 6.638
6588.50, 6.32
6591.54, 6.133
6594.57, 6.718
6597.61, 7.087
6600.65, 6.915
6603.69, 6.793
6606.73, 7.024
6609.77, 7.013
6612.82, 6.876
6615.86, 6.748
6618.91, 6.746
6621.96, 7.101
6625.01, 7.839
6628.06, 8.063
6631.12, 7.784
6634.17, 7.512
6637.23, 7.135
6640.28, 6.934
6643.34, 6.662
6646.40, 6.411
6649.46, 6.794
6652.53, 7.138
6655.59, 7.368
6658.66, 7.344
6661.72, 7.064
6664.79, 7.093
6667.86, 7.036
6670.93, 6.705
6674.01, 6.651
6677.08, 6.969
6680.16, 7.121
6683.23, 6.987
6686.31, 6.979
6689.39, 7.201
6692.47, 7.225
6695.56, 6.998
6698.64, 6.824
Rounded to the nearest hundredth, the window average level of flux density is 7.11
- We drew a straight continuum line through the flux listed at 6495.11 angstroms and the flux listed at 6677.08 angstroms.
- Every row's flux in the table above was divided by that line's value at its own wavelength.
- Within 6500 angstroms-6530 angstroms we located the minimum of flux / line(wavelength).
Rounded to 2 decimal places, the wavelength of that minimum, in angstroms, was 6513.08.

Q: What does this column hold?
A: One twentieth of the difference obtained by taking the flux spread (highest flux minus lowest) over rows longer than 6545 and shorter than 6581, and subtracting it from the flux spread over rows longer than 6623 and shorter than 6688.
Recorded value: 0.02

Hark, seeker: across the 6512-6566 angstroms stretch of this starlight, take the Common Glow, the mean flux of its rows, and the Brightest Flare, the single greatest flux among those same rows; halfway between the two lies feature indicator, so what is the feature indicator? 7.2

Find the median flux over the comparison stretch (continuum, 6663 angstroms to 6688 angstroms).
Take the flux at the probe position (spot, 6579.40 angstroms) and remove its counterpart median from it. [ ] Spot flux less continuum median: 0.3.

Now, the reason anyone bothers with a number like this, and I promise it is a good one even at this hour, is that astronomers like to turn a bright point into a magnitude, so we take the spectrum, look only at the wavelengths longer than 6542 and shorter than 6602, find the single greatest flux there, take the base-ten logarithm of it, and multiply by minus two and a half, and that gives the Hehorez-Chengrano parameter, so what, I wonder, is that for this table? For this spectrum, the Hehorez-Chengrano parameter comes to -2.16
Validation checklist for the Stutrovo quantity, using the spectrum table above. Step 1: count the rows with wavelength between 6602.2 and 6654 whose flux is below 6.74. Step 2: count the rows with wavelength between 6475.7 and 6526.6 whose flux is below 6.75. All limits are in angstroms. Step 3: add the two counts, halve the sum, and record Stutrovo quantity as 2.5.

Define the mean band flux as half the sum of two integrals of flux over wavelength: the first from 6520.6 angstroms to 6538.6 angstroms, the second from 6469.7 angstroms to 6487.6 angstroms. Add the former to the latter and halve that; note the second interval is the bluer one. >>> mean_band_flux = 130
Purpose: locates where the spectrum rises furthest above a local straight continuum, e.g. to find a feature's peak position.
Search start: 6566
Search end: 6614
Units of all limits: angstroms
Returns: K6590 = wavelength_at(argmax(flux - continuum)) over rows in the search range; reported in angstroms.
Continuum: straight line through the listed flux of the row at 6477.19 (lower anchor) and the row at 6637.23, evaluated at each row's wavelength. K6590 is 6579.40 angstroms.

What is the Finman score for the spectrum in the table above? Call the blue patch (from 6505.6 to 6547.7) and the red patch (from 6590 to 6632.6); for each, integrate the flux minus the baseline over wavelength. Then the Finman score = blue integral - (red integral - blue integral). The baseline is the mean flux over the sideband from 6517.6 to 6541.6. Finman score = -17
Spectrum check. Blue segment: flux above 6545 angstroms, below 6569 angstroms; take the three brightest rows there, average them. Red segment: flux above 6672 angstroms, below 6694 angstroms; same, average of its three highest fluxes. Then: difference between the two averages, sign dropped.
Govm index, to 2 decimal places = 0.06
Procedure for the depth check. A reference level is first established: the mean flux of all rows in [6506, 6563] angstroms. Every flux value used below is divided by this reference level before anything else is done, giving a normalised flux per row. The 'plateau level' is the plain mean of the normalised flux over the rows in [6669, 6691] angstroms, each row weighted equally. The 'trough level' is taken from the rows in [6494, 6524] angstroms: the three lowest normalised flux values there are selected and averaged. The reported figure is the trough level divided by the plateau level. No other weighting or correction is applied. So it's 0.963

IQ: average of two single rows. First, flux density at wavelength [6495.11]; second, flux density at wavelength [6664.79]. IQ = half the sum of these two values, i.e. 6.87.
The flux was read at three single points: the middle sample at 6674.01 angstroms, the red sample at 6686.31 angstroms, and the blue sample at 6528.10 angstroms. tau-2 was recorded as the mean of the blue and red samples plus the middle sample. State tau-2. 13.9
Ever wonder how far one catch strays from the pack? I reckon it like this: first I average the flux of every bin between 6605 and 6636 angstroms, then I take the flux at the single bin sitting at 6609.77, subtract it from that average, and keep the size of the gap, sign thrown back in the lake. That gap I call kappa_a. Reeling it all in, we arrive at 0.3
